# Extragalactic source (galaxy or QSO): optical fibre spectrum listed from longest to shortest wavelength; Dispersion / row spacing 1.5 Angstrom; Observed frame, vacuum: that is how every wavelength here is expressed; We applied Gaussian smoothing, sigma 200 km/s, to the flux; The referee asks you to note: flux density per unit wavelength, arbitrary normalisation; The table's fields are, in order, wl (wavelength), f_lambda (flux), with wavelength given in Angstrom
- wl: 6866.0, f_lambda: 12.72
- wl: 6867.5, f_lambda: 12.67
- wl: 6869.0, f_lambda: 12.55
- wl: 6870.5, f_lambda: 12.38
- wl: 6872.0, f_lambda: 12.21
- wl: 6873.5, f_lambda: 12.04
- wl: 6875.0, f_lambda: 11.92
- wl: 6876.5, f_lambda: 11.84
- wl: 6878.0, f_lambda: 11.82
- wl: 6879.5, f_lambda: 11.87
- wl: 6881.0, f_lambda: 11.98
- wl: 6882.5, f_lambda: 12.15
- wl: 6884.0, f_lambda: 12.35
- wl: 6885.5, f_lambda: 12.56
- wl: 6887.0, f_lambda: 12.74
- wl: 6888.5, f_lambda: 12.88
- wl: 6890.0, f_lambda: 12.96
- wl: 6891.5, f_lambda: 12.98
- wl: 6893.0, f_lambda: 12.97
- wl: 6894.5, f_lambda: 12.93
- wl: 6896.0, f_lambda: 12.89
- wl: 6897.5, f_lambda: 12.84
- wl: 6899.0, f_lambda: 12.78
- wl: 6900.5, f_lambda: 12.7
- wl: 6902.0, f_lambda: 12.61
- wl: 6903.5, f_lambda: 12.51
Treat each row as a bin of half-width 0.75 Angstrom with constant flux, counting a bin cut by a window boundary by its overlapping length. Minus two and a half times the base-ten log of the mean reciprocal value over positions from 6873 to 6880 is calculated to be 2.69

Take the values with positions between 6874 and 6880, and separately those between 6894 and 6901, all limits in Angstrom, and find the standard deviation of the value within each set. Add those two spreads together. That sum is 0.1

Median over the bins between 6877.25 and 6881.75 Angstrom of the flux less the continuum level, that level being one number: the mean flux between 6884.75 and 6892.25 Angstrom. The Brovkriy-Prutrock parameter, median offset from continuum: -1.0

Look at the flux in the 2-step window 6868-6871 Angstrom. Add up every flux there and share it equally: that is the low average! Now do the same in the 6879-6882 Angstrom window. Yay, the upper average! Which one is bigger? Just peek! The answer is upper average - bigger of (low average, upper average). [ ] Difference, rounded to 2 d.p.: -0.54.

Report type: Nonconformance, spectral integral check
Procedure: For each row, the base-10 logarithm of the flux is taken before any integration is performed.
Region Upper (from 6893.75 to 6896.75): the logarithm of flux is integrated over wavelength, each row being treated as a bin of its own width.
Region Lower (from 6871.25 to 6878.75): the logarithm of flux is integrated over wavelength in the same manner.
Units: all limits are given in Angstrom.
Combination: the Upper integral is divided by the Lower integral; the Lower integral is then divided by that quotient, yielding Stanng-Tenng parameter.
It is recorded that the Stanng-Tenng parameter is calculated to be 19.6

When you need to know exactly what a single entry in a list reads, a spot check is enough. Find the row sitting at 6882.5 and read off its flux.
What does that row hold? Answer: 12.15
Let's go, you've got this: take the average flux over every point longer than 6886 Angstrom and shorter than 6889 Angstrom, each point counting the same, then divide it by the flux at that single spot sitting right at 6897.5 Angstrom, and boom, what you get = 1.00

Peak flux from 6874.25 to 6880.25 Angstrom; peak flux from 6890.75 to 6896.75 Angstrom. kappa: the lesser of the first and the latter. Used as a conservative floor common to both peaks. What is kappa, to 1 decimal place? 11.9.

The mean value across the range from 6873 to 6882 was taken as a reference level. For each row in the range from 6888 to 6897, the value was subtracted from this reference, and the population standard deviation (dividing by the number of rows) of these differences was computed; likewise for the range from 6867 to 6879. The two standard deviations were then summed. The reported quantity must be 0.34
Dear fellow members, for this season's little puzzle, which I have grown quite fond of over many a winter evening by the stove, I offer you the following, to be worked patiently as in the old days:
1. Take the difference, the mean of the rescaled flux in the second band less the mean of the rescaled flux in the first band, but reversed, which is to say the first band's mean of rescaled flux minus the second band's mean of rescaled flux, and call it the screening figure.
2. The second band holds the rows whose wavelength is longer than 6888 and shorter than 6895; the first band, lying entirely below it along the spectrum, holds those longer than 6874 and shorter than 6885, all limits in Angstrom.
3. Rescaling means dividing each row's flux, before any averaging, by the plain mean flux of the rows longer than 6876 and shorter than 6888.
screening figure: -0.08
